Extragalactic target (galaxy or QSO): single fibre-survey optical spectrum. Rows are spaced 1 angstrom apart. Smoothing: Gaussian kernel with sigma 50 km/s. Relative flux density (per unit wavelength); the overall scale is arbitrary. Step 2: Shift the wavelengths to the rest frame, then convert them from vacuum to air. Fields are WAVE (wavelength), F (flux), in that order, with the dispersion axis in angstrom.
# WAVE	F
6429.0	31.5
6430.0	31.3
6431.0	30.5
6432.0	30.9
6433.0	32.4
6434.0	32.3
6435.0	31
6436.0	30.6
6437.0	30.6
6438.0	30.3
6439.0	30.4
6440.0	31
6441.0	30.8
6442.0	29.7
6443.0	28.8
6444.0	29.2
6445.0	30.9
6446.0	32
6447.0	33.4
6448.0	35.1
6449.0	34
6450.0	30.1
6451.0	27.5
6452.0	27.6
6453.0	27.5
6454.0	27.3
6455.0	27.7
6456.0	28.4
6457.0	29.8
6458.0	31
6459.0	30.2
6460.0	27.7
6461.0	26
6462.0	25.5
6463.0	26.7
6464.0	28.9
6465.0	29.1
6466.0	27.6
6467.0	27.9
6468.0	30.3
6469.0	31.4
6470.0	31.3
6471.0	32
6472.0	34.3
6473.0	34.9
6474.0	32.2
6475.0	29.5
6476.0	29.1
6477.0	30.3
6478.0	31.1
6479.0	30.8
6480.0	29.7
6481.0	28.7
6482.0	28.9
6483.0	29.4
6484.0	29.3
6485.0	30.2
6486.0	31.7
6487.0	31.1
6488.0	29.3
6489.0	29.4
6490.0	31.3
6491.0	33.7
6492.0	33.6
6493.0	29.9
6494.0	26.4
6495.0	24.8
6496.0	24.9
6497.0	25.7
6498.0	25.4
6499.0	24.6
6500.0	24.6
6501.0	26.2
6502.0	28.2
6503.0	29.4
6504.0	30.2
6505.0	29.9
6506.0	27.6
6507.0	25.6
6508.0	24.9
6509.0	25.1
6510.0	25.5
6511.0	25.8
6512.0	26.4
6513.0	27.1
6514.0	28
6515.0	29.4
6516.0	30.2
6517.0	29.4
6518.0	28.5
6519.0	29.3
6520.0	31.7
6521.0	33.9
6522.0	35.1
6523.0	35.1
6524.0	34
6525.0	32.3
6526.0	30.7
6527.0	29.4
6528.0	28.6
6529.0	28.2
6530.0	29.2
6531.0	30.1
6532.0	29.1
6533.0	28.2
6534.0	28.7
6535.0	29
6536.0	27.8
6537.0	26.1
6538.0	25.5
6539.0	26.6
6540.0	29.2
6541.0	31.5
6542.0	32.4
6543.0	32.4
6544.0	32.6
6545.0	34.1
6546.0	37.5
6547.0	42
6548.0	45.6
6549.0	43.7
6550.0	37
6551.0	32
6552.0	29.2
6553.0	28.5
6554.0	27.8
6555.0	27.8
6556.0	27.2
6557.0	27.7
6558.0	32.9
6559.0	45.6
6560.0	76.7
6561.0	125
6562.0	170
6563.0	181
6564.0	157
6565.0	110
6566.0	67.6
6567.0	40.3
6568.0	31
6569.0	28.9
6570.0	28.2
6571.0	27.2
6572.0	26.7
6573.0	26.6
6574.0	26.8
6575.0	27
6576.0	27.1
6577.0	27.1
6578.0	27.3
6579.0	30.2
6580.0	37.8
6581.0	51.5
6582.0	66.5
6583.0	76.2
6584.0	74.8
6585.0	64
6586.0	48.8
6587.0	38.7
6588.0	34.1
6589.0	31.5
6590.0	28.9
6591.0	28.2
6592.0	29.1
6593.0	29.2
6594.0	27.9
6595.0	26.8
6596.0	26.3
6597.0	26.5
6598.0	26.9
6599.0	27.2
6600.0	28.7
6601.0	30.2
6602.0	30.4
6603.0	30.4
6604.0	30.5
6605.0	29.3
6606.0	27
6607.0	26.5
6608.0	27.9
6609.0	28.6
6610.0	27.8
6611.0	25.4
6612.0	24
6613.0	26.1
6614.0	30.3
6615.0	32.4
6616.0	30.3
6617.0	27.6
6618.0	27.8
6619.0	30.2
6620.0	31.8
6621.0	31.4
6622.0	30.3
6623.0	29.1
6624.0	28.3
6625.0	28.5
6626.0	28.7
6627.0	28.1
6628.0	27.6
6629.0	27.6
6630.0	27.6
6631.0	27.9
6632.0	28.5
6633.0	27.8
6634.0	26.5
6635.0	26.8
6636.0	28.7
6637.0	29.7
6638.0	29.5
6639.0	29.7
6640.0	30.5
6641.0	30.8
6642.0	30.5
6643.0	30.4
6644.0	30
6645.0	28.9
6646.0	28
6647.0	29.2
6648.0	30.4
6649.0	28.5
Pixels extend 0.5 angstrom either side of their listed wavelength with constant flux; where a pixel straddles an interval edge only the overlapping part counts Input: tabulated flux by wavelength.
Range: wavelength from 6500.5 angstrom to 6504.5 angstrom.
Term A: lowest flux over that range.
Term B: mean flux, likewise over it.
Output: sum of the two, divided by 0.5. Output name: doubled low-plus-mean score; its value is 109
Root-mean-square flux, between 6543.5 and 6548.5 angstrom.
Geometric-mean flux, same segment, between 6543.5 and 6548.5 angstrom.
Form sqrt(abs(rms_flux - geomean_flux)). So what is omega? 0.78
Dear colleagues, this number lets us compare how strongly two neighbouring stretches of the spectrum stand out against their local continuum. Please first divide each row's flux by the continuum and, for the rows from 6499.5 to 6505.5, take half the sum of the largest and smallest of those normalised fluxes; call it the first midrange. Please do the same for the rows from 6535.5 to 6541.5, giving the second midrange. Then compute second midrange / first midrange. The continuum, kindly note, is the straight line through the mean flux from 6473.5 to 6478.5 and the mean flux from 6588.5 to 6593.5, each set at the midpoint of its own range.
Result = 1.05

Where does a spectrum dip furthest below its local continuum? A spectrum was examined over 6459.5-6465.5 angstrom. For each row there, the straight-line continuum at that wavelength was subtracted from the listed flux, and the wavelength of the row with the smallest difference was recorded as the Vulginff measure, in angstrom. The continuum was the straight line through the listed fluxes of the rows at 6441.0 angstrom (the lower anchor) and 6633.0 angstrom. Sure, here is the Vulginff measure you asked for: 6462.0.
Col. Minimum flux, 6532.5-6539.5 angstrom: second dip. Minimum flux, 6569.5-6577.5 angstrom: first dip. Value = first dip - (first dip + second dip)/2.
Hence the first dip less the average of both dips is 0.55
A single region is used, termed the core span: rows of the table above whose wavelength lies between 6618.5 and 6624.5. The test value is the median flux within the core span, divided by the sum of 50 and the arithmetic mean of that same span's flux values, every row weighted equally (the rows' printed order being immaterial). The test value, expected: 0.38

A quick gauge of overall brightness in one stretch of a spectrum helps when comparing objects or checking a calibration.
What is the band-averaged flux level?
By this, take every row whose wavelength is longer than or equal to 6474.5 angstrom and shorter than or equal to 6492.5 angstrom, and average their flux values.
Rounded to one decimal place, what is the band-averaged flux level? 30.4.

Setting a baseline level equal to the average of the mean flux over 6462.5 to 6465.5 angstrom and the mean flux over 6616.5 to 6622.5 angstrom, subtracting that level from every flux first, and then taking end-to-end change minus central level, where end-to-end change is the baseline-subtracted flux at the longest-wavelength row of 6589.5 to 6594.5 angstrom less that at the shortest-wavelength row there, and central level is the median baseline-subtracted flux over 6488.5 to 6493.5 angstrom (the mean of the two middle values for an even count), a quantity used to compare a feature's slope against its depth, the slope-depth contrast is -3.3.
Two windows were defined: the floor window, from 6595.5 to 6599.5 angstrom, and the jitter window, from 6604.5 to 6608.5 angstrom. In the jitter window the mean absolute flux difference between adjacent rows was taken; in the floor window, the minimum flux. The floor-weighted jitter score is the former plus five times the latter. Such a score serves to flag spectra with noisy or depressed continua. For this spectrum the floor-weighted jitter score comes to 133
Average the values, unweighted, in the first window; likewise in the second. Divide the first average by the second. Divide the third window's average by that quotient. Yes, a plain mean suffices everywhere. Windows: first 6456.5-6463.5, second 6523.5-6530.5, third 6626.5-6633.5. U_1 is 30.1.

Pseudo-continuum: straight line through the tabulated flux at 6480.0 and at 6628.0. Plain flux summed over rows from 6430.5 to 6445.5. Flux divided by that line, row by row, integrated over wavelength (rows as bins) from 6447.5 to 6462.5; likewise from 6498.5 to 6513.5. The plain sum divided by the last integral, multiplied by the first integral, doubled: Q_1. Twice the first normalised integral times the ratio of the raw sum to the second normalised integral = 973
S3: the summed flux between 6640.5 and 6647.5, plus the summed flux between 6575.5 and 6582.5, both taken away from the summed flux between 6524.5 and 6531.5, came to -267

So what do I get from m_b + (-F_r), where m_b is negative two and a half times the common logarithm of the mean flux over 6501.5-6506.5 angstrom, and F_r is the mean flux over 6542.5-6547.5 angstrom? -39.4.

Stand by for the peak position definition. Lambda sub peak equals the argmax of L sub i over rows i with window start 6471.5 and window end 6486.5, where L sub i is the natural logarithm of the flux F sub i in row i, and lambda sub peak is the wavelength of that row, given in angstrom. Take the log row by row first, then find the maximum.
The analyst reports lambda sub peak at 6473.0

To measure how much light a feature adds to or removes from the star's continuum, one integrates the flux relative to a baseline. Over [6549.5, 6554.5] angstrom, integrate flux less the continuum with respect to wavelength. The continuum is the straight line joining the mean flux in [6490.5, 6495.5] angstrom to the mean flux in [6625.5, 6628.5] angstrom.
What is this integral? 9.5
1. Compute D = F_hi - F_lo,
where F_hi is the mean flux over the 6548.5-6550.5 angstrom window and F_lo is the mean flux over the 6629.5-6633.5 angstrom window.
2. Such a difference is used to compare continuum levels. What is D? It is 12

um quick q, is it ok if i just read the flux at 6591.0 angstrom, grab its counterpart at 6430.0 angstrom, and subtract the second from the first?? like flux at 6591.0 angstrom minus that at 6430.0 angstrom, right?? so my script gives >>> -3.1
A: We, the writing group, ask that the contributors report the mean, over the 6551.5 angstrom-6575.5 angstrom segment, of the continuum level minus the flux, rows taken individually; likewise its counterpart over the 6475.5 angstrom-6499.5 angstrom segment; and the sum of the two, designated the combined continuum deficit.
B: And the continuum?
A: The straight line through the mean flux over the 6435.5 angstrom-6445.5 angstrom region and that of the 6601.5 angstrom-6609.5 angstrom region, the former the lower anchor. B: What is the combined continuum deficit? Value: -28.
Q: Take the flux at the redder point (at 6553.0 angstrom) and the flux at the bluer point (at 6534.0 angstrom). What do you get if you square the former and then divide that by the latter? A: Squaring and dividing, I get 28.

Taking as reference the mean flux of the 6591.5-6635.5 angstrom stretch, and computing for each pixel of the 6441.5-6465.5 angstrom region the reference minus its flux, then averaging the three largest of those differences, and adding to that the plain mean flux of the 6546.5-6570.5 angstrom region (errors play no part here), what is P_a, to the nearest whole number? 63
